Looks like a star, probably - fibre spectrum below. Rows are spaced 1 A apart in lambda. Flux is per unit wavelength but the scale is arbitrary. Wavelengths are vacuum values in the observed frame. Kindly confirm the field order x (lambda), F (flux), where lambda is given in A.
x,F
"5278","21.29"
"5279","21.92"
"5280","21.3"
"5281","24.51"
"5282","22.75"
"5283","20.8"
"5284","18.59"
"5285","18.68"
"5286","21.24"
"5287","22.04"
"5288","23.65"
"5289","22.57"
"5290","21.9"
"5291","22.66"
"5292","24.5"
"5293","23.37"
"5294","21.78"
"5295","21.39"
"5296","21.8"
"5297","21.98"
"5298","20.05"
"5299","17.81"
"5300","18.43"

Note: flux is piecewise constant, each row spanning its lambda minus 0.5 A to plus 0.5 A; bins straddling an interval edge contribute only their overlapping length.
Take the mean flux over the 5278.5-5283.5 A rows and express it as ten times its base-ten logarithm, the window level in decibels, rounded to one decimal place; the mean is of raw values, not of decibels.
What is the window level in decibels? 13.5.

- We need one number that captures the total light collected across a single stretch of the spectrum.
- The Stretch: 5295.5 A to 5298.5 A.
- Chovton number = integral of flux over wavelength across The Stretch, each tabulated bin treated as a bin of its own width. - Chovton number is 64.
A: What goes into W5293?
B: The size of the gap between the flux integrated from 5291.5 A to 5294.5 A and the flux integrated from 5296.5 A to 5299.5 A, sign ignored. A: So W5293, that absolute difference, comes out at 10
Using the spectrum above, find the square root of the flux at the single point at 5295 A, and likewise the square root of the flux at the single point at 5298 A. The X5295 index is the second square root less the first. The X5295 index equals -0.15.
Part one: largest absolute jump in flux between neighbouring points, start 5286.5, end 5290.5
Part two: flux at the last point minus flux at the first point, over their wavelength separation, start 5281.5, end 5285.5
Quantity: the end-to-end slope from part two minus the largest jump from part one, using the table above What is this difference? -3.0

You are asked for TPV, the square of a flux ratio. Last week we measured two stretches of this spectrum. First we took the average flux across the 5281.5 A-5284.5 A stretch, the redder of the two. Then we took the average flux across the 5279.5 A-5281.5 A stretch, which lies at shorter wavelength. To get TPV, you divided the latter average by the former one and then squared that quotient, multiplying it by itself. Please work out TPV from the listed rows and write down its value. 1.22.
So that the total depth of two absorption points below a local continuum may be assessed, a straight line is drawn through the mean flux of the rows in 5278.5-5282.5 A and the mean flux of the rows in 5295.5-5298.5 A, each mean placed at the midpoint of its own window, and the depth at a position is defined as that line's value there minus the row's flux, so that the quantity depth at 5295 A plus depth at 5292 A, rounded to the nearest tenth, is -2.8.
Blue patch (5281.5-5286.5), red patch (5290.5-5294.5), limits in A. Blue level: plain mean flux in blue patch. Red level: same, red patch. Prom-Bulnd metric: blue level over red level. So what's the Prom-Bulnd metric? 0.88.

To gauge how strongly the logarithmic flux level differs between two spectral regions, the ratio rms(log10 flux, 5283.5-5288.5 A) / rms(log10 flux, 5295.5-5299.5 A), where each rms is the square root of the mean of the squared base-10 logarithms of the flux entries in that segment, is 1.01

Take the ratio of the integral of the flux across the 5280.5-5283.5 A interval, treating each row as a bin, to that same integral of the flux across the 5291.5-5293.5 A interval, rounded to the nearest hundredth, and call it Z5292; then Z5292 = 1.42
